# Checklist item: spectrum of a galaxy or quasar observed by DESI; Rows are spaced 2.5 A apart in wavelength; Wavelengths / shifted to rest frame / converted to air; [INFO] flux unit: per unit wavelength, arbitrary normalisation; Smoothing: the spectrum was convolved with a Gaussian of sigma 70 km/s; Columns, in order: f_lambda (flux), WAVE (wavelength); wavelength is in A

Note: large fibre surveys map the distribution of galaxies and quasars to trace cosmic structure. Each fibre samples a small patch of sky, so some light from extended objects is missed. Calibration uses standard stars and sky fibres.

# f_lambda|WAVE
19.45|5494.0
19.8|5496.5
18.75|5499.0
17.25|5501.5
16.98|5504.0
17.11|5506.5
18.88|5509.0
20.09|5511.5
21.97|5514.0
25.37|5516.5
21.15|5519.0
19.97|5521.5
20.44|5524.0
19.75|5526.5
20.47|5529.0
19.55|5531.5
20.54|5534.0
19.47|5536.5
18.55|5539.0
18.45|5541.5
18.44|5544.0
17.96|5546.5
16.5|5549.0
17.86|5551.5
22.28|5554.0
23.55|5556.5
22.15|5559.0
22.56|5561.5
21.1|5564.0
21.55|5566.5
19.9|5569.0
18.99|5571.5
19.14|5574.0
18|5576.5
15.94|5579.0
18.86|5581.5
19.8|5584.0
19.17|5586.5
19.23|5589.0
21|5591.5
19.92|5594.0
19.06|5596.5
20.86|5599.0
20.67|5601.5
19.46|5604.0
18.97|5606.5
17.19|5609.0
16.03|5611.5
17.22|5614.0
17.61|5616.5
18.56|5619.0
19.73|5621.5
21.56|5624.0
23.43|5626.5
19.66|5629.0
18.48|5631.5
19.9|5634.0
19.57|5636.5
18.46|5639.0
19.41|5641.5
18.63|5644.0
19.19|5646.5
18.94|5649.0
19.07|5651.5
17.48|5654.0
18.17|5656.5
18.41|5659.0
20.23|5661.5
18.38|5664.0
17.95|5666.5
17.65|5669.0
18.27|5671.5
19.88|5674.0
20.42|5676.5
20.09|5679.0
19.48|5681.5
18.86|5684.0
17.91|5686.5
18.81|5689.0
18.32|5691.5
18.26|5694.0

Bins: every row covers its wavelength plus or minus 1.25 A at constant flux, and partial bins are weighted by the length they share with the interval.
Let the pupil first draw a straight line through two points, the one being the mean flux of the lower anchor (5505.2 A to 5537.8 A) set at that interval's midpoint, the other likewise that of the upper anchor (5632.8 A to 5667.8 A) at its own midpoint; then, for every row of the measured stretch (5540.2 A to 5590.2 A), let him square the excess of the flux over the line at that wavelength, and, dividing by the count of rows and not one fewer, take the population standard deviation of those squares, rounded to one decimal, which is 4.3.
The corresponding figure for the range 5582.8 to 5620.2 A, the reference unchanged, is 2.8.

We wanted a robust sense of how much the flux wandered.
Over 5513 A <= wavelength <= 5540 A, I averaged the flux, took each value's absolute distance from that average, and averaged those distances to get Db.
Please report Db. 1.2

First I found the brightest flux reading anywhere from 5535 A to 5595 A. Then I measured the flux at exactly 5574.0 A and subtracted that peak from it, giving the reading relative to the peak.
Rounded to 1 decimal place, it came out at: -4.4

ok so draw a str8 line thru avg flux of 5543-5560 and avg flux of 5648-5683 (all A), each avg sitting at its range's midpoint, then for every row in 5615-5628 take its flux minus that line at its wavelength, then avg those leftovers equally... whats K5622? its 0.9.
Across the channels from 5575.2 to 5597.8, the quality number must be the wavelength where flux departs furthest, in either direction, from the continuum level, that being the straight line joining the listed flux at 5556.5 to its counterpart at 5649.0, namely 5579.0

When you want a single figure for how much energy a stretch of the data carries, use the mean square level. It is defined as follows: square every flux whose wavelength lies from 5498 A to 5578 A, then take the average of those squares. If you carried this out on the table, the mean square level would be 397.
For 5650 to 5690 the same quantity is 355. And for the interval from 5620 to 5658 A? 380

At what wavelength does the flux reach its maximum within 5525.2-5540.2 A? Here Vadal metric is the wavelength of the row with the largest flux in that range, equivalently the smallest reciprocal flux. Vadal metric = 5534.0 A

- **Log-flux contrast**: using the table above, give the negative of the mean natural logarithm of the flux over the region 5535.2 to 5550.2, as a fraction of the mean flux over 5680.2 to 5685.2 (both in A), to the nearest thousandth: -0.151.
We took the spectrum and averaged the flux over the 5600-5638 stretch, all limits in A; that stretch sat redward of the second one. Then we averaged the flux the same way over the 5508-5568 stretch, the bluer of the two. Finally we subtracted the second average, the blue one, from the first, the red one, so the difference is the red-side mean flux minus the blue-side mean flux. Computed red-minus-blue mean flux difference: -1.2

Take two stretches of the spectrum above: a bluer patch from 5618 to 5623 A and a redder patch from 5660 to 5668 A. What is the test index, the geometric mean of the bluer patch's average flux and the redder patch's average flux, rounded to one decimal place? 19.0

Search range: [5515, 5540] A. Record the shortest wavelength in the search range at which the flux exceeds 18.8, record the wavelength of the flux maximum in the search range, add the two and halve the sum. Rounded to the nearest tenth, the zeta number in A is 5516.5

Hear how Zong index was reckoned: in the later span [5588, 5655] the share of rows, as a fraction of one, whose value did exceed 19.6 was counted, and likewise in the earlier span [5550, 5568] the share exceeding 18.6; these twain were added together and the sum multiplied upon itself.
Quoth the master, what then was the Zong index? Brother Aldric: 1.4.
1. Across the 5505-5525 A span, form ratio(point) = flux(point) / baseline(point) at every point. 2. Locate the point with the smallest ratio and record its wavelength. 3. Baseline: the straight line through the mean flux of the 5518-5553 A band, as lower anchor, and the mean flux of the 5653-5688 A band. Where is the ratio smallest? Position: 5506.5 A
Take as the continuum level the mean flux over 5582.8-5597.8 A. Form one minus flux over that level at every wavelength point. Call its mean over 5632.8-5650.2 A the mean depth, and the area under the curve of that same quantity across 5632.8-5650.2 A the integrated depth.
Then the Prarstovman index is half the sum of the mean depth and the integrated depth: 0.25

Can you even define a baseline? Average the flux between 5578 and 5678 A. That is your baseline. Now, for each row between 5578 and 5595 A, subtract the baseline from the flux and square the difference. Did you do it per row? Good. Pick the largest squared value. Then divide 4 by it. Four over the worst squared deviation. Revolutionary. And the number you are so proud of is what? 0.41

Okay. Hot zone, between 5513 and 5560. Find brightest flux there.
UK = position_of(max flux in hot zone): 5516.5 A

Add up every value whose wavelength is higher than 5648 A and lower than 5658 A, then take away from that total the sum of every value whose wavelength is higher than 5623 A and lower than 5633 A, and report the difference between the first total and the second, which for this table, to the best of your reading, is -9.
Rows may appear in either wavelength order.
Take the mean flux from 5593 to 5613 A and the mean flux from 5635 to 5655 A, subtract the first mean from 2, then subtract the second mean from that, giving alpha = -35.9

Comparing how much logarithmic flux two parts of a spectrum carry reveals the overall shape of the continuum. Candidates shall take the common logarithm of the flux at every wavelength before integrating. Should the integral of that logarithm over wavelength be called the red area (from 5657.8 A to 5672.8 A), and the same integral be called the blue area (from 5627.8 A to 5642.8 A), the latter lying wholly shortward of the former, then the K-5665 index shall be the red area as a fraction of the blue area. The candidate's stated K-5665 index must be 0.99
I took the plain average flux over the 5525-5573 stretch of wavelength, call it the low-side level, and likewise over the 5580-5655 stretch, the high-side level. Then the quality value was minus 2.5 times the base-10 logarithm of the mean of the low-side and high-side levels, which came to -3.23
